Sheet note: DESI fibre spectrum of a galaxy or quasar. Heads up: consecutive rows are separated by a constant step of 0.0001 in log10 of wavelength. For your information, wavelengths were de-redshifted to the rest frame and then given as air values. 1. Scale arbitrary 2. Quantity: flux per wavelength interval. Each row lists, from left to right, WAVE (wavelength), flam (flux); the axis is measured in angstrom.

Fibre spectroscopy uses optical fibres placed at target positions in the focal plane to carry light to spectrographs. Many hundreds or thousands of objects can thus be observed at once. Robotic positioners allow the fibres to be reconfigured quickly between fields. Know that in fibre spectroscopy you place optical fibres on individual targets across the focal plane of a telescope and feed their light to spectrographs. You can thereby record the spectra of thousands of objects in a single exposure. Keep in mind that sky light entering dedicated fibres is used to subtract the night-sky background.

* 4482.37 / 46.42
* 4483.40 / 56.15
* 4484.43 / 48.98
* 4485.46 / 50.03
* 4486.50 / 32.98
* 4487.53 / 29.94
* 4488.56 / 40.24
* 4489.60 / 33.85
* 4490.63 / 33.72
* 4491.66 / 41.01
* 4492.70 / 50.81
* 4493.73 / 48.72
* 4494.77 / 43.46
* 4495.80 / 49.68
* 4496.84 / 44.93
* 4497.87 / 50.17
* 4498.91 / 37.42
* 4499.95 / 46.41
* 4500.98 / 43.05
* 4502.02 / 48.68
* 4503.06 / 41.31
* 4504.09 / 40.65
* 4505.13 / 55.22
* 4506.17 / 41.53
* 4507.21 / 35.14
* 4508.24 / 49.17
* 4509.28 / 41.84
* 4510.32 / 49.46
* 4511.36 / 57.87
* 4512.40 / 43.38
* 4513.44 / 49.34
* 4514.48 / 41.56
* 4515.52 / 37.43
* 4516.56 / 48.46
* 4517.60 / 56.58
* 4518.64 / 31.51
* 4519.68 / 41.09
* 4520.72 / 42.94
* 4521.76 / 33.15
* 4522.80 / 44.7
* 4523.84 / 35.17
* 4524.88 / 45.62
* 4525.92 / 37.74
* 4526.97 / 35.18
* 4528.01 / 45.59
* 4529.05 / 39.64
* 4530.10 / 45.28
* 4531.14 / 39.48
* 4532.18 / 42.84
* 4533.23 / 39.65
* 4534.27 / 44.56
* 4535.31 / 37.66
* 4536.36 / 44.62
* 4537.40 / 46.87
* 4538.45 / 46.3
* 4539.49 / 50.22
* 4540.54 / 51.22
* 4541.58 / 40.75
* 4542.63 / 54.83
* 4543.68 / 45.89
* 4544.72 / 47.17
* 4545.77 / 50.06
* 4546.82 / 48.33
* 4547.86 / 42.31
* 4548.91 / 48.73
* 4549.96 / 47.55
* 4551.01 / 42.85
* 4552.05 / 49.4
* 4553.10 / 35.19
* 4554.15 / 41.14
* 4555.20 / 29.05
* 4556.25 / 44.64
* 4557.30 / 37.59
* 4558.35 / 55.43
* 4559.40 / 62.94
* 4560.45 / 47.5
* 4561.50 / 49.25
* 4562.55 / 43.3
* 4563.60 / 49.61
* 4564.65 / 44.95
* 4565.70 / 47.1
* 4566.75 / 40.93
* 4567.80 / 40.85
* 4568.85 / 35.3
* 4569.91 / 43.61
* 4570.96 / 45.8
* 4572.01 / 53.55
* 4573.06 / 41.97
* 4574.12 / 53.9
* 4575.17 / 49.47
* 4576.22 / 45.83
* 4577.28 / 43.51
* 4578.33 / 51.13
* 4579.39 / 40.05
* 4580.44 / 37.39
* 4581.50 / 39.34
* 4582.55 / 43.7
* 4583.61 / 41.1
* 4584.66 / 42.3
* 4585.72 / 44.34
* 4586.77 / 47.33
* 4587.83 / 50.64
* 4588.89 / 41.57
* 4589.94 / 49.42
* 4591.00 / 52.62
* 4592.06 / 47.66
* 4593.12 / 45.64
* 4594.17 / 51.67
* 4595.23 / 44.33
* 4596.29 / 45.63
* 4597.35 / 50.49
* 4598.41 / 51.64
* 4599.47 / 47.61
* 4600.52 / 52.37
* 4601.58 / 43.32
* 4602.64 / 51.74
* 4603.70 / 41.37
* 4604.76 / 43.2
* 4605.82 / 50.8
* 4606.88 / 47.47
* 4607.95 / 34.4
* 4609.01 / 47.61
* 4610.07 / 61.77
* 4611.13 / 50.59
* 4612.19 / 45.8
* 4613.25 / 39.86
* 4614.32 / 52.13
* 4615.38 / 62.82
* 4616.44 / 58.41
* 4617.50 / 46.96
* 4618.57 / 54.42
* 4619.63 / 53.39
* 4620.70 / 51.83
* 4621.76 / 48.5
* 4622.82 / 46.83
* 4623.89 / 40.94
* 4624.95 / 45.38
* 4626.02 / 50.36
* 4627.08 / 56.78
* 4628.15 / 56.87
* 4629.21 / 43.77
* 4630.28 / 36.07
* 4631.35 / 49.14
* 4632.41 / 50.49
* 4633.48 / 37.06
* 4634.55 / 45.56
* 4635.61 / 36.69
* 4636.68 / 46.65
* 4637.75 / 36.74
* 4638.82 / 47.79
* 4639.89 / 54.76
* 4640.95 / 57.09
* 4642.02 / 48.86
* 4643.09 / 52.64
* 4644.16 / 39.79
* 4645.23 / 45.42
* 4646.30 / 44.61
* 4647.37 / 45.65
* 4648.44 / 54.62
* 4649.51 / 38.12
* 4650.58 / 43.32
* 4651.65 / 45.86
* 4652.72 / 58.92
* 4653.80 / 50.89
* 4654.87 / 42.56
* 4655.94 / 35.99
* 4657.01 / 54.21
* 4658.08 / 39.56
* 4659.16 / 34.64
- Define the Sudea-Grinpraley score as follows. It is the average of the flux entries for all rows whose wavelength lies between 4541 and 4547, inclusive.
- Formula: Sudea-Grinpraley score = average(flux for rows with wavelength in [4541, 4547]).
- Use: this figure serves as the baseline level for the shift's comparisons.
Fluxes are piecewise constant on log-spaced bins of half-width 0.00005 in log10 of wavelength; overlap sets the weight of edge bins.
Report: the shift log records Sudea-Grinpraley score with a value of 47.8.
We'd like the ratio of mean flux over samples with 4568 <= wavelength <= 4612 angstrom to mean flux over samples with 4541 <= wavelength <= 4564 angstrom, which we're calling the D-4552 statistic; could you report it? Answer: 1.01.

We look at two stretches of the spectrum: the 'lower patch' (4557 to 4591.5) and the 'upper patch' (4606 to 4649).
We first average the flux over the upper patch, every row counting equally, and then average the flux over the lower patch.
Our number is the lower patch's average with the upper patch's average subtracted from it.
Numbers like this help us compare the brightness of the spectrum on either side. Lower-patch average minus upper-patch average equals -2.3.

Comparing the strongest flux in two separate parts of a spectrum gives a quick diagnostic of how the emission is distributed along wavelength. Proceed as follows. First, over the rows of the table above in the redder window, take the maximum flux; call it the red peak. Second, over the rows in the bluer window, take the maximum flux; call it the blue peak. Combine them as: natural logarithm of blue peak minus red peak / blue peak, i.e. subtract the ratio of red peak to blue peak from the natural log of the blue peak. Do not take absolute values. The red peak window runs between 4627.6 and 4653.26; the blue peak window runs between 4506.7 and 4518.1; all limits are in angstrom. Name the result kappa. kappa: 3.04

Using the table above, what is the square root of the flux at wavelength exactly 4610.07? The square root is 7.9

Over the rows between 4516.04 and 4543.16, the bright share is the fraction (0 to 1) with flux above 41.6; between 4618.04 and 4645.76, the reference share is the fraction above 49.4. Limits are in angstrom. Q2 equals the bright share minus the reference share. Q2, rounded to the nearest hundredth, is 0.19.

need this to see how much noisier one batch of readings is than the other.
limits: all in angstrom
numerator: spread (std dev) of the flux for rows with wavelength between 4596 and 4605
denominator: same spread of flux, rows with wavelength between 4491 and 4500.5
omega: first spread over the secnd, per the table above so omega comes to 0.93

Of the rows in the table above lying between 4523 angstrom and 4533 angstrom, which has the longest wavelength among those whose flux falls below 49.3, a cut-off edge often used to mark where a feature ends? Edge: 4532.18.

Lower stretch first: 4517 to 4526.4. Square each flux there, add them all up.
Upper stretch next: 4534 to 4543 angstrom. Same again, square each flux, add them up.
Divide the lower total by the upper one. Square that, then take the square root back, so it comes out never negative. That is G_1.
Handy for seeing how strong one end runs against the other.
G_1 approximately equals 0.80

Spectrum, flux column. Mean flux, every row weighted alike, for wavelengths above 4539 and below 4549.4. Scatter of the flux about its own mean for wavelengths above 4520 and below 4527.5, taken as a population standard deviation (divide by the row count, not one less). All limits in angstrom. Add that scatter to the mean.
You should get 52.7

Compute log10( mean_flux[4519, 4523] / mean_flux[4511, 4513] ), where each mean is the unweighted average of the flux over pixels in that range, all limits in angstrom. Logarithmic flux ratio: -0.10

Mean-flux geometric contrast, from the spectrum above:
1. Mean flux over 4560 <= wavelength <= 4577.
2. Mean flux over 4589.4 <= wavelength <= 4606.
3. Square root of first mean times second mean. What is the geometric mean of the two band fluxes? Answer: 46.9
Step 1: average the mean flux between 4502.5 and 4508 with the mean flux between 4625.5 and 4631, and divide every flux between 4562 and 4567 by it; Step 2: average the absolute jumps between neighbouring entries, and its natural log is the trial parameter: -2.25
